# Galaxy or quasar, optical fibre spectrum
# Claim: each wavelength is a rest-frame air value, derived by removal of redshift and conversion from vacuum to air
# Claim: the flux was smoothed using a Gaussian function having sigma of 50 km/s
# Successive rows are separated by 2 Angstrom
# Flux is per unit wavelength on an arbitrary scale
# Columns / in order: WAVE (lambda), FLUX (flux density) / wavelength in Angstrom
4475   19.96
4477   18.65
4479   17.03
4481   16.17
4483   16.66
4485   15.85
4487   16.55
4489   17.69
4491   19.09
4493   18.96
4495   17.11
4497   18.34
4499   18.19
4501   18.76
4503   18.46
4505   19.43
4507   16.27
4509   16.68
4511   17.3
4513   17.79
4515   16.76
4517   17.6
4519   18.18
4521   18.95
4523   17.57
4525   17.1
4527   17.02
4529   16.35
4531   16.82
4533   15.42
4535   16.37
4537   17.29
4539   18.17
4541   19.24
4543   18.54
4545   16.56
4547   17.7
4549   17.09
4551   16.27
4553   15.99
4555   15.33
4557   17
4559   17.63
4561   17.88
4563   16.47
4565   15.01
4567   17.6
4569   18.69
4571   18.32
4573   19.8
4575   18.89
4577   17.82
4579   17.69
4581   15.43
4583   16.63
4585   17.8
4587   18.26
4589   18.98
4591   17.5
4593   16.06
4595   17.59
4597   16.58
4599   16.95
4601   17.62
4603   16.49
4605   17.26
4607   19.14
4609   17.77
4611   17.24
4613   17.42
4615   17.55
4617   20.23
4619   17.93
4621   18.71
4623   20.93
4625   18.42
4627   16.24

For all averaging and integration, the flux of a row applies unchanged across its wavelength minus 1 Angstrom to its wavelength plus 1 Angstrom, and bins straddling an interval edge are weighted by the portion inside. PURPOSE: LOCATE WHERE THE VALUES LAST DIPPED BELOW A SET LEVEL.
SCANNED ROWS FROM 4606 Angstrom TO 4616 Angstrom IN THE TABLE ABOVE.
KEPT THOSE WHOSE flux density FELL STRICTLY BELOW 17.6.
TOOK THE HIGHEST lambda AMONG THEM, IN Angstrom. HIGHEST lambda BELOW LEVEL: 4615 Angstrom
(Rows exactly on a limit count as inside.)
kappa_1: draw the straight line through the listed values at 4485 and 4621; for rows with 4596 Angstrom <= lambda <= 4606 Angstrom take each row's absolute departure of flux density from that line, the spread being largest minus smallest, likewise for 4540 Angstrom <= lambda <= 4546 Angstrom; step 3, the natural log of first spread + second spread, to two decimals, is 1.04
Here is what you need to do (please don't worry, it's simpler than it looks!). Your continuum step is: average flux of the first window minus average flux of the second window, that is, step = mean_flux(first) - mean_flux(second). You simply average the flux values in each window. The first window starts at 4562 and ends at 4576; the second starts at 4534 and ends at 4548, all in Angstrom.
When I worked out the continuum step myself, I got 0.13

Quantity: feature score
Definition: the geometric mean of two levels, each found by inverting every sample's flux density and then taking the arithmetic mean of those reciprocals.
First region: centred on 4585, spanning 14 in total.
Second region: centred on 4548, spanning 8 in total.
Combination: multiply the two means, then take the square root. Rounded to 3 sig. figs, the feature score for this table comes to 0.0583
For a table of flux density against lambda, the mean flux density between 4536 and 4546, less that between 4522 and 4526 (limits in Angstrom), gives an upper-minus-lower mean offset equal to 0.6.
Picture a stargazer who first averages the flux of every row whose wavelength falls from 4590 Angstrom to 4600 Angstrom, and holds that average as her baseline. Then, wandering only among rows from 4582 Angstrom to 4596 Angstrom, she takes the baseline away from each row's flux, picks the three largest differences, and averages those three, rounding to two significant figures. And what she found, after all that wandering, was 1.4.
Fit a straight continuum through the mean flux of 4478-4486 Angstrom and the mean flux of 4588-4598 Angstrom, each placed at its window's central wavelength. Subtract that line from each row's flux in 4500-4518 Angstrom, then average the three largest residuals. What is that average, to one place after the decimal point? 2.3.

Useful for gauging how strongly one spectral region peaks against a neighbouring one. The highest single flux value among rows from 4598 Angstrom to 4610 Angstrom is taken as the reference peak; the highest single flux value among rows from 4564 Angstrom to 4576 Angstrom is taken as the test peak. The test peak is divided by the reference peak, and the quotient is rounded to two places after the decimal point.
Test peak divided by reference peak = 1.03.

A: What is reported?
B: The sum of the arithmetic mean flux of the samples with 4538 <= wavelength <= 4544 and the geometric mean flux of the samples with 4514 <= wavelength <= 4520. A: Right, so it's 36.2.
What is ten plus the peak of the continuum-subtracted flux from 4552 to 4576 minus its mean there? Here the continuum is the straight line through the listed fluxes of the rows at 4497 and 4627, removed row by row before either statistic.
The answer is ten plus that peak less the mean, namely 12.6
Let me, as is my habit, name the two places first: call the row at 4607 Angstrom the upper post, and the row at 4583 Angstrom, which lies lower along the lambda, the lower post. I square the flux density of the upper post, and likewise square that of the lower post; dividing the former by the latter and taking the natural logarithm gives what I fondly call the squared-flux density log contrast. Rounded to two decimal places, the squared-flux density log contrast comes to 0.28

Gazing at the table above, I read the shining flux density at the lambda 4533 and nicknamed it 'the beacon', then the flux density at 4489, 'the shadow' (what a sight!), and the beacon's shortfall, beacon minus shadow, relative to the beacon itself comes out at -0.15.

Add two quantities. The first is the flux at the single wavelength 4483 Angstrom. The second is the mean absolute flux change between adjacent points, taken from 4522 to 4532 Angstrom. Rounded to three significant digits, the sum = 17.1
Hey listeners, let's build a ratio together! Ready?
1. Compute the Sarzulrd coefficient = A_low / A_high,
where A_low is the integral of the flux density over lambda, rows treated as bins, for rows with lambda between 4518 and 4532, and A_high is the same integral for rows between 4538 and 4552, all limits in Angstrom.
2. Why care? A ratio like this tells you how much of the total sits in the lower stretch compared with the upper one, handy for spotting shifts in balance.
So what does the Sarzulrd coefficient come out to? 0.987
